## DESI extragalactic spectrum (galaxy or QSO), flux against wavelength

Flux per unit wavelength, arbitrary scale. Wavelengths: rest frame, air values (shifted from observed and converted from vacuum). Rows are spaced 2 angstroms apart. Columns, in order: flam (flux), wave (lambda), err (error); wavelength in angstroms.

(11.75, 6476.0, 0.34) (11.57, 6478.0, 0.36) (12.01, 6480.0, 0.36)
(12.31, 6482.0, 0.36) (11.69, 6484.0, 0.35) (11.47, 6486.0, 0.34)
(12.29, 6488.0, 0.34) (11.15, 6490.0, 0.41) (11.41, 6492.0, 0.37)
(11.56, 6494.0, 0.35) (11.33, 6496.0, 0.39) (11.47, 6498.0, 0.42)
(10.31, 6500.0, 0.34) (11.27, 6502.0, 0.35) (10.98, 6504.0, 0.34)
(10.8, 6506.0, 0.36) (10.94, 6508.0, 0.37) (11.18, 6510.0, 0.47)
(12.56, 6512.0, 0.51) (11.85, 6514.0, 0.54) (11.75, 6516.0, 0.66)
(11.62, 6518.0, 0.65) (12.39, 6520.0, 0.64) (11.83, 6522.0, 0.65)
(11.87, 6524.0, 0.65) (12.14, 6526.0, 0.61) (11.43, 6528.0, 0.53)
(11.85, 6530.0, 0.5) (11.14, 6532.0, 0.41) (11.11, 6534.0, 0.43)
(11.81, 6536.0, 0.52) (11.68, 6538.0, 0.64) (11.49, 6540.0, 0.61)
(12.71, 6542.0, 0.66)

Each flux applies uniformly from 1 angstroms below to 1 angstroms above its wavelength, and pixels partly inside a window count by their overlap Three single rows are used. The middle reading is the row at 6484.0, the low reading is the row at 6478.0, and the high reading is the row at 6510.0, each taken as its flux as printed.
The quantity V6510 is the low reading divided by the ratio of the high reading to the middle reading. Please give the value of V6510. 12.1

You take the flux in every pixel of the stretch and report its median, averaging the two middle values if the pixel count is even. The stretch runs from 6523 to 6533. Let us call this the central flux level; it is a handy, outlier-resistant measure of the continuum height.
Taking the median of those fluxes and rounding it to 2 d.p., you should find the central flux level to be 11.85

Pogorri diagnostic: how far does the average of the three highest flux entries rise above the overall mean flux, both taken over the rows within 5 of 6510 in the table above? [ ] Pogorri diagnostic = 0.40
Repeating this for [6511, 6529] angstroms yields 0.43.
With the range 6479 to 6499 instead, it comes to 0.53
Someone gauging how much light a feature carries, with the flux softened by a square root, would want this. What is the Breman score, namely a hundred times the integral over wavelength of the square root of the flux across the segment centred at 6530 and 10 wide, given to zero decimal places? 3396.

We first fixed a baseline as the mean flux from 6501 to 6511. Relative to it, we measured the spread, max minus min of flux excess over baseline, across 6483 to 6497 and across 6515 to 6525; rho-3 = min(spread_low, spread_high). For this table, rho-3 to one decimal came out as 0.8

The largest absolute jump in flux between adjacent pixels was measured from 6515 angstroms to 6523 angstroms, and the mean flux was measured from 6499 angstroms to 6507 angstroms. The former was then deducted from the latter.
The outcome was 10.1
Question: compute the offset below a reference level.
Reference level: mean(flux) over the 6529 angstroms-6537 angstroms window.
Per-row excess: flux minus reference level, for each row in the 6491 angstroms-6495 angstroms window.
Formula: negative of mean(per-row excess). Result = 0.0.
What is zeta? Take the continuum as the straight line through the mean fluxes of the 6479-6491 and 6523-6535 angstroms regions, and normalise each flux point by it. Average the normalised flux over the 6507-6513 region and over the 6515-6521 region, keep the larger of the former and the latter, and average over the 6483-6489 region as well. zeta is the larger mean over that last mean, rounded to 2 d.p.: 1.02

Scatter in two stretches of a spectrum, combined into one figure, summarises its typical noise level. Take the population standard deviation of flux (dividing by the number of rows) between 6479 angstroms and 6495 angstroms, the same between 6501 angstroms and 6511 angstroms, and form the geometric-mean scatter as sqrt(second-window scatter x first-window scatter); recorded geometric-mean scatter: 0.26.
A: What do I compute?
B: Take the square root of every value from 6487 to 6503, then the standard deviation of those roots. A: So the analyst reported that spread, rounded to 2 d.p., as 0.08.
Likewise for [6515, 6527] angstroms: 0.04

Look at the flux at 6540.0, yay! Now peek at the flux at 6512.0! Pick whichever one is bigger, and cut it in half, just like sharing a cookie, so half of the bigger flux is 6.28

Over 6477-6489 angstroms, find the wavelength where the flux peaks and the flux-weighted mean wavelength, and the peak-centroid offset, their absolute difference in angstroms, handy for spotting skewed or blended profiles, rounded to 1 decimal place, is 1.0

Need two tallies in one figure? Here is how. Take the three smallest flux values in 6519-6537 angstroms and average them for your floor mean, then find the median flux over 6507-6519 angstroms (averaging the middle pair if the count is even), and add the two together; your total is 22.9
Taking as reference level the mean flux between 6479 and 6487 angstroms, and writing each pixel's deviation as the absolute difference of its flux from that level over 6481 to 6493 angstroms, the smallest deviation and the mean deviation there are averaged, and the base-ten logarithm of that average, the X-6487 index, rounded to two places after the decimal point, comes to -0.51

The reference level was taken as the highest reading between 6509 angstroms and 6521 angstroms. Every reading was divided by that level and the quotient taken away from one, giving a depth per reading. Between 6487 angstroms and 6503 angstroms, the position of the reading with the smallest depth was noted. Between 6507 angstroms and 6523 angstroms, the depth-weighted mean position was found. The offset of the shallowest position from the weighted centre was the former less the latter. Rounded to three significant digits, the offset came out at -25.5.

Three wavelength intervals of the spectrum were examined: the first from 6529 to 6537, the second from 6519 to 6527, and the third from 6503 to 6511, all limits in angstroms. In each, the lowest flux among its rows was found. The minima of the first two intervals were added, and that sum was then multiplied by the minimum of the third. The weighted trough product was 248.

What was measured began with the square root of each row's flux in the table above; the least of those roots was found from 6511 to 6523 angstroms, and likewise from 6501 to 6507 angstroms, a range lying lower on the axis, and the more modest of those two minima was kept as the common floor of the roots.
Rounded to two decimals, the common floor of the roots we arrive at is 3.29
